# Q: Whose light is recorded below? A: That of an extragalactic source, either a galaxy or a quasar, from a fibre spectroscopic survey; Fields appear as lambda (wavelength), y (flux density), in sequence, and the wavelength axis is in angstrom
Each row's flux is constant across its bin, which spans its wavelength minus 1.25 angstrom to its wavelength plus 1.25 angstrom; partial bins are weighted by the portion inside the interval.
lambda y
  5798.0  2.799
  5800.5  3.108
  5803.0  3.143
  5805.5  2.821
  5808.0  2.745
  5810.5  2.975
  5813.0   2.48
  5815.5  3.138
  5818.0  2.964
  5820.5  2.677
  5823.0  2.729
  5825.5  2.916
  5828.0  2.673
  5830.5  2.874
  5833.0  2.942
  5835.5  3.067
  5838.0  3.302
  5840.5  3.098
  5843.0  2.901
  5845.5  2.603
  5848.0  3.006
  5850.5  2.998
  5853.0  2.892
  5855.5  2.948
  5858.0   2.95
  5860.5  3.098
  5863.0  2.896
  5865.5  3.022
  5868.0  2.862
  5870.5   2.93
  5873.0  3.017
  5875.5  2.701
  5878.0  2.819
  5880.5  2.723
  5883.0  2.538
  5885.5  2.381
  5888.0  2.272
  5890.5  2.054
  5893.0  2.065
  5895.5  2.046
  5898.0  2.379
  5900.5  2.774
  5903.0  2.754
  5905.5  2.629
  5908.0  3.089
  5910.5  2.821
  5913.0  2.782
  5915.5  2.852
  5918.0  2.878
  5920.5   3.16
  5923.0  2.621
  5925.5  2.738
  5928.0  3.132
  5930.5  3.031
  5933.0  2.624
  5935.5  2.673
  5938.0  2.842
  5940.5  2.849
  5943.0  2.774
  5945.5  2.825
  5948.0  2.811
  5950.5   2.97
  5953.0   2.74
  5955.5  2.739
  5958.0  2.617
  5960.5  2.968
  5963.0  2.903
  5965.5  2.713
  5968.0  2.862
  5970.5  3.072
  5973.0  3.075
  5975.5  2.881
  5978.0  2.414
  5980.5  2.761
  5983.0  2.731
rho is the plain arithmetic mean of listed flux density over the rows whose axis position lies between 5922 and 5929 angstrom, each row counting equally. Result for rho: 2.83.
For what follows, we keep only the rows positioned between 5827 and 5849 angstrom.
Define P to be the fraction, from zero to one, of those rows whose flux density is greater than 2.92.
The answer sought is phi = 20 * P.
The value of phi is 11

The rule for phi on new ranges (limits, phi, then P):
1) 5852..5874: 13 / 0.7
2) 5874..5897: 0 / 0.0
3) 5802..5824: 9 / 0.4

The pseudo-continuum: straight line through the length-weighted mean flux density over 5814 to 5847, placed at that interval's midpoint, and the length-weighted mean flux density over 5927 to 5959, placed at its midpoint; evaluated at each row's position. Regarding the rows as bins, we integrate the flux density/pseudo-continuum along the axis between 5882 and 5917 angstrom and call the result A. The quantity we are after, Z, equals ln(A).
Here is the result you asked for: 3.44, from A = 31.1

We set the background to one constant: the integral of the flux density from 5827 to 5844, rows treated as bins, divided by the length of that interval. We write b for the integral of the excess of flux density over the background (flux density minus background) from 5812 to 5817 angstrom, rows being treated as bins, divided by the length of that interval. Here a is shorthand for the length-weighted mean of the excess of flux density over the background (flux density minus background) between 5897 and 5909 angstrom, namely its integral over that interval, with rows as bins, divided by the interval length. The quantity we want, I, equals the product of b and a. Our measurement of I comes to 0.040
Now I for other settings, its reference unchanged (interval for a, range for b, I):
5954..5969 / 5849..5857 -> 0.007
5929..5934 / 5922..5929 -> 0.021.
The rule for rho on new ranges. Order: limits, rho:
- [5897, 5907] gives 2.63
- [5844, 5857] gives 2.89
